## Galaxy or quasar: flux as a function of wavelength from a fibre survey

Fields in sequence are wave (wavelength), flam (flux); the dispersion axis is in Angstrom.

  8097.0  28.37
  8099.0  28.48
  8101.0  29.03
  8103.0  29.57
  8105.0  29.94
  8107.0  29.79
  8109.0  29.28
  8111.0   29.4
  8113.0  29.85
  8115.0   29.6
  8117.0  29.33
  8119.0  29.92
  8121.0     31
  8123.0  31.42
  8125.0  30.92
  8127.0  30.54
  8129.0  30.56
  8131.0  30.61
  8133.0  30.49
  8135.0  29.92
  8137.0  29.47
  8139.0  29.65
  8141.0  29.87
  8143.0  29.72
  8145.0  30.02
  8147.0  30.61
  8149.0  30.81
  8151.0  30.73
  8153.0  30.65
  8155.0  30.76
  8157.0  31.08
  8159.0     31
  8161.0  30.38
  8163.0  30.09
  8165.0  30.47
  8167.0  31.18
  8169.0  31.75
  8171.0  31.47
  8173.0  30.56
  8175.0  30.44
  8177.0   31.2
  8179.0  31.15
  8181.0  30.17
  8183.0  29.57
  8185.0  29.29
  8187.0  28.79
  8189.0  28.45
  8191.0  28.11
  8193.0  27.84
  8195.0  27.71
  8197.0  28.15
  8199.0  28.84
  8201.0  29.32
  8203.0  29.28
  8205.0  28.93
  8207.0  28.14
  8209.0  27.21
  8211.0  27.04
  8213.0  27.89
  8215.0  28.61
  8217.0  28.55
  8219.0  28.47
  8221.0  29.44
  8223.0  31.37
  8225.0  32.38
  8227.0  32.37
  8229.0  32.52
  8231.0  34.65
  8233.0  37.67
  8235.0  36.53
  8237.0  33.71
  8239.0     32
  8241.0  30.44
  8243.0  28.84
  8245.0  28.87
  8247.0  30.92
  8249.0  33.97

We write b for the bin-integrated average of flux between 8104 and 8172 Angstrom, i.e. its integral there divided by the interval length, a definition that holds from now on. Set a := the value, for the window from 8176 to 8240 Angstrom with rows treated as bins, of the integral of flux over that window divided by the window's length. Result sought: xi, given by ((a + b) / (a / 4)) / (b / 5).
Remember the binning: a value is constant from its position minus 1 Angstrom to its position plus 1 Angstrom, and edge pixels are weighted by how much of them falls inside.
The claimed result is 1.32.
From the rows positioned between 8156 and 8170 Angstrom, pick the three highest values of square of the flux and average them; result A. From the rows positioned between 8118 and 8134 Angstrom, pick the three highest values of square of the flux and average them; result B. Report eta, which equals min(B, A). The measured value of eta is 968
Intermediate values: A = 982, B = 968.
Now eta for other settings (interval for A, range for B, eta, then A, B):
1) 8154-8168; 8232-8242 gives 966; 966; 1297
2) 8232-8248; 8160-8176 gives 990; 1297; 990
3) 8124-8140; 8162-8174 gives 942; 942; 990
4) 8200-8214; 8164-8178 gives 851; 851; 991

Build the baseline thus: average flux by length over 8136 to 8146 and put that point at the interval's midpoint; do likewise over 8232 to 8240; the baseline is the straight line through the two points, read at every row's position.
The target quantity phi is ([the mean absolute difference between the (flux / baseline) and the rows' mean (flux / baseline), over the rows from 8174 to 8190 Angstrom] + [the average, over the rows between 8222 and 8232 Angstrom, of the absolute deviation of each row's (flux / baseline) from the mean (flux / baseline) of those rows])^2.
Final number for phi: 0.0029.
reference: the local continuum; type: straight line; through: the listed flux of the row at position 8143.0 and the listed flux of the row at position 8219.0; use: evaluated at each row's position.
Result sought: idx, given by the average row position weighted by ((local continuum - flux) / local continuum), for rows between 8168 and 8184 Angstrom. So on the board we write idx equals 8174.7 Angstrom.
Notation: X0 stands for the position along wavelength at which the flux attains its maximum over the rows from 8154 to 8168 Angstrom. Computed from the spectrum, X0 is 8167.0 Angstrom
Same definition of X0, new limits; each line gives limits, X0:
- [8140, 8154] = 8149.0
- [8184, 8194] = 8185.0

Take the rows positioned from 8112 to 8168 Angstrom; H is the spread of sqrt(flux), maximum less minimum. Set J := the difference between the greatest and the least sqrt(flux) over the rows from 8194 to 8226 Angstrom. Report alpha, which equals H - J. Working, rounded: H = 0.19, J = 0.5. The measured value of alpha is -0.30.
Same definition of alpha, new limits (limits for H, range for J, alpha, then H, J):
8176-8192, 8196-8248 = -0.65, 0.28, 0.9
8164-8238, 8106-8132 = 0.74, 0.94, 0.2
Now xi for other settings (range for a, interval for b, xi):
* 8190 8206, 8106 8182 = 1.36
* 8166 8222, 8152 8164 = 1.34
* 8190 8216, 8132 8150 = 1.37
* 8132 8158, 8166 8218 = 1.34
